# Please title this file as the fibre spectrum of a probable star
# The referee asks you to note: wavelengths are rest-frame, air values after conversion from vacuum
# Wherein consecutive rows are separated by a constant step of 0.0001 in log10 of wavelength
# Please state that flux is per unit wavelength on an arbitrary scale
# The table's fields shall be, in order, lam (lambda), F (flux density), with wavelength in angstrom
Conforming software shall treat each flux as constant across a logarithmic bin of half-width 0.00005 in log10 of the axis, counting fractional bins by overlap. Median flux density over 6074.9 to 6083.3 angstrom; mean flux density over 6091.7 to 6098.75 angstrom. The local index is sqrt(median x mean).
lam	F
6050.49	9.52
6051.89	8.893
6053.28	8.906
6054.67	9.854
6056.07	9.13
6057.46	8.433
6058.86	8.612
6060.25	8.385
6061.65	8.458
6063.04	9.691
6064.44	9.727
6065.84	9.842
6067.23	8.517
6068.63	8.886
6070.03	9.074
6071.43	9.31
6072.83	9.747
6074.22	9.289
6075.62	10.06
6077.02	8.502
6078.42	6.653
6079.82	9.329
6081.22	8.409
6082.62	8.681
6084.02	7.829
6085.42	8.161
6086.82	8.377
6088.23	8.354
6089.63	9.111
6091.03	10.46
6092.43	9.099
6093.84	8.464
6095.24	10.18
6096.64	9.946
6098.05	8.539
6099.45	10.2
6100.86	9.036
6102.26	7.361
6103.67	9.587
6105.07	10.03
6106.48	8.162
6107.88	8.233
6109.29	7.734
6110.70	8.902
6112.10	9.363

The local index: 8.9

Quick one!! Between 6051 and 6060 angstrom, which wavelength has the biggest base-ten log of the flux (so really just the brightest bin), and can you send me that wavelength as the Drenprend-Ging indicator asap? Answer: 6054.67 angstrom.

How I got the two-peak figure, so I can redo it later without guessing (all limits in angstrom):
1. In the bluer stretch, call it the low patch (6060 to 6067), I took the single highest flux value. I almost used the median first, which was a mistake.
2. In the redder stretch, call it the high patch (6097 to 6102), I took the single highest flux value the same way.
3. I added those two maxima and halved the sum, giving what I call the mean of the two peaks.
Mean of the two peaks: 10.0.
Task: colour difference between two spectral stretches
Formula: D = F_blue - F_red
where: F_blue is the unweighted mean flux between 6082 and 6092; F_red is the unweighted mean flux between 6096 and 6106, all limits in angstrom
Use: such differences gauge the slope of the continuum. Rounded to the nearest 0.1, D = -0.5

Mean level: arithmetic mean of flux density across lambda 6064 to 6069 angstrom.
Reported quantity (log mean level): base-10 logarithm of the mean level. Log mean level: 0.966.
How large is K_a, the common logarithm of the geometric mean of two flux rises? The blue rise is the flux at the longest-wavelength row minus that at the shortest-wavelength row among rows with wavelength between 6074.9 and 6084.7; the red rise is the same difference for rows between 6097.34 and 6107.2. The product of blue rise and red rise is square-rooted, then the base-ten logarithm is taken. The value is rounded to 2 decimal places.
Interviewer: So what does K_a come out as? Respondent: -0.04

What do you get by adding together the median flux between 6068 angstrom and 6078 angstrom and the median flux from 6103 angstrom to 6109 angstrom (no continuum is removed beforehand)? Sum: 18.2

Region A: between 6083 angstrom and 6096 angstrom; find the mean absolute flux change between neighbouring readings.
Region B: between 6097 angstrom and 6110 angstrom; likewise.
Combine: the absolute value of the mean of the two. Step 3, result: 1.00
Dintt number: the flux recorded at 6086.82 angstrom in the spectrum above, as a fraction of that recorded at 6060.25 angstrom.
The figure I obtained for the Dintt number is 1.00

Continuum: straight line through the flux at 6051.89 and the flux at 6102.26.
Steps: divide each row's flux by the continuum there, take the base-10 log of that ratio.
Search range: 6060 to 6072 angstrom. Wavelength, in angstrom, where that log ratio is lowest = 6060.25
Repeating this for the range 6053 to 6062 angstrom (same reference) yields 6057.46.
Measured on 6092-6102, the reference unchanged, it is 6093.84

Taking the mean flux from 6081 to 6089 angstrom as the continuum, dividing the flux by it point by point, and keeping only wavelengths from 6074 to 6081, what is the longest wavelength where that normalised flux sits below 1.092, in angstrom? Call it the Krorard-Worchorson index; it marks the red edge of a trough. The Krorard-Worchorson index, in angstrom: 6078.42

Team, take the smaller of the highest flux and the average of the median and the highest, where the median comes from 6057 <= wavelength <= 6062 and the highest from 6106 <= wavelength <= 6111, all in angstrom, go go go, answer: 8.67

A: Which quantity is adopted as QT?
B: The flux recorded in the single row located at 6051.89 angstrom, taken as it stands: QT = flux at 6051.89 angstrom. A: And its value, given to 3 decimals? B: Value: 8.893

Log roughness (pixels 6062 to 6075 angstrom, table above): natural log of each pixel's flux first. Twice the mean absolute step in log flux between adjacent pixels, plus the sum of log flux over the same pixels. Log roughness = 20.2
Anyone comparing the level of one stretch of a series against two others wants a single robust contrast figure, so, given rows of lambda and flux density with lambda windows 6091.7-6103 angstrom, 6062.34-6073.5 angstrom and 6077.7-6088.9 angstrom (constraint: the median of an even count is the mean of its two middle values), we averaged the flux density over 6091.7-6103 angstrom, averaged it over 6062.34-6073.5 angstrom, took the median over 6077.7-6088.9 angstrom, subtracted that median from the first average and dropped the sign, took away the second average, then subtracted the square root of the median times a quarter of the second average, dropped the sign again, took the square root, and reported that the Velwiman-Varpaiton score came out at 3.61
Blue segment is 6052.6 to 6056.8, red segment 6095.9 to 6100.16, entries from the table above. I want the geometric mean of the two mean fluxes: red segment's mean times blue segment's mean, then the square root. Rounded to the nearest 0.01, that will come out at 9.43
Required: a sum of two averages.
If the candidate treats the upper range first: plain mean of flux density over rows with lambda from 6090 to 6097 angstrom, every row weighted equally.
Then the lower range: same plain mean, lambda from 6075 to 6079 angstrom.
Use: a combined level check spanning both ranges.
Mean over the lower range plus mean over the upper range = 18.0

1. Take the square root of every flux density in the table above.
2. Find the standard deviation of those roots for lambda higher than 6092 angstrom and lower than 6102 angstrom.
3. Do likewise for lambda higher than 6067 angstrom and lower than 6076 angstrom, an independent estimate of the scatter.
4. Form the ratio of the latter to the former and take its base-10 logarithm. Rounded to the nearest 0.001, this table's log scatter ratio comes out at -0.160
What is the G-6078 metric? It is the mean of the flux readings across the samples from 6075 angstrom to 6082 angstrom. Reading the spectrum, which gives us 8.6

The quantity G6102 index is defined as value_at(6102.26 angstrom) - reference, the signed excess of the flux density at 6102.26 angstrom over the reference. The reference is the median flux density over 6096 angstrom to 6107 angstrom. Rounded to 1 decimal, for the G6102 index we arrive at -2.0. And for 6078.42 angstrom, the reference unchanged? -2.7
